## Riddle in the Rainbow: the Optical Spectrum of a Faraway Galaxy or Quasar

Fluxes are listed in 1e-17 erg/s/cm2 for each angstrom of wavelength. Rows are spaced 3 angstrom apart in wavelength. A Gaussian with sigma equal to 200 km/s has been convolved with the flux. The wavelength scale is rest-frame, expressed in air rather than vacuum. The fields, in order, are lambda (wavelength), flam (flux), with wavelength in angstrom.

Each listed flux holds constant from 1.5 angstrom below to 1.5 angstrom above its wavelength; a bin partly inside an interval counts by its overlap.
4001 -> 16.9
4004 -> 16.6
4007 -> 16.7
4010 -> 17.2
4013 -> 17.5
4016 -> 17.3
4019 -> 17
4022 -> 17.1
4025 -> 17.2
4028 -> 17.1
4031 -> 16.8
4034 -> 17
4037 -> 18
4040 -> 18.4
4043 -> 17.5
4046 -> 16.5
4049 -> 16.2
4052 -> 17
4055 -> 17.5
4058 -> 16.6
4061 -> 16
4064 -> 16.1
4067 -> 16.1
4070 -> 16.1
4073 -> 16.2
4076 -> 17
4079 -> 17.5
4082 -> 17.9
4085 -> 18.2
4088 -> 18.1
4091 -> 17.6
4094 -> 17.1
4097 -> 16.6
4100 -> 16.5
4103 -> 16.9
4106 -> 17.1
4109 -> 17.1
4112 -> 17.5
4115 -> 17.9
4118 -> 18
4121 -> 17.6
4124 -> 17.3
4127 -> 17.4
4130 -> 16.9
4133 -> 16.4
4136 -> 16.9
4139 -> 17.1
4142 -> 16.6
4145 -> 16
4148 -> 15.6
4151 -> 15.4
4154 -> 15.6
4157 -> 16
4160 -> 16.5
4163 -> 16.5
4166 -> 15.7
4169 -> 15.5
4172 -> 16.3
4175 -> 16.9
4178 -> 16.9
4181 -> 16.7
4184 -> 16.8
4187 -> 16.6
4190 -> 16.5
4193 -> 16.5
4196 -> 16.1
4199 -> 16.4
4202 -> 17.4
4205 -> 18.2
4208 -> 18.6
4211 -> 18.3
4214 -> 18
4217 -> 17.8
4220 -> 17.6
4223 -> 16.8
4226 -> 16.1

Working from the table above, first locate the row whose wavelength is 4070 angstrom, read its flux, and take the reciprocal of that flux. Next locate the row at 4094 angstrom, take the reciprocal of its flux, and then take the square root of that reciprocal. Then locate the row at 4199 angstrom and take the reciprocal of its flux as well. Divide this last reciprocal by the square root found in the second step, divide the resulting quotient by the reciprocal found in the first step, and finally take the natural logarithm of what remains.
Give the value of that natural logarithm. 1.40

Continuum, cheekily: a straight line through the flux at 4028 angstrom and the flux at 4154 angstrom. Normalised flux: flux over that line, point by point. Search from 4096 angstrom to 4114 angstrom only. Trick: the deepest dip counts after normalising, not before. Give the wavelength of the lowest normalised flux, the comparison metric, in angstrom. 4100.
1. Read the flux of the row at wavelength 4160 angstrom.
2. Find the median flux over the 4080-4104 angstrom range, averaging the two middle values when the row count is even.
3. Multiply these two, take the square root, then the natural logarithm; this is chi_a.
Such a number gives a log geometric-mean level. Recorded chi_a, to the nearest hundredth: 2.83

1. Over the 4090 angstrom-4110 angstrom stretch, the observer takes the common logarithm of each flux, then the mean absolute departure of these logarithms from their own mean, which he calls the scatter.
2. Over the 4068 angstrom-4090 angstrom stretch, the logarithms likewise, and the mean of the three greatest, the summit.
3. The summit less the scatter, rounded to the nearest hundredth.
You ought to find 1.25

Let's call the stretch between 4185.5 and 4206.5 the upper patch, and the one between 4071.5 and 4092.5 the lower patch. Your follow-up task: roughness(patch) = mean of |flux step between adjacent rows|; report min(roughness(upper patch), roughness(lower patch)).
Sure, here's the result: 0.43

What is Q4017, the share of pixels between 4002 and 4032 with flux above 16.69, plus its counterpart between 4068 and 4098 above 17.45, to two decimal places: 1.40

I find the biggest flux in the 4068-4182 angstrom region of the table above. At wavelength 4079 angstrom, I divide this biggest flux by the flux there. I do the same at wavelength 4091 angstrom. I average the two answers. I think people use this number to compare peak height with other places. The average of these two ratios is 1.04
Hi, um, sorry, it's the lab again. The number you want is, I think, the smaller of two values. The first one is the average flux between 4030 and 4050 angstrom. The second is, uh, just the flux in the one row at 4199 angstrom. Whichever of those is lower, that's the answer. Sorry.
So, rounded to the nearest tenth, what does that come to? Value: 16.4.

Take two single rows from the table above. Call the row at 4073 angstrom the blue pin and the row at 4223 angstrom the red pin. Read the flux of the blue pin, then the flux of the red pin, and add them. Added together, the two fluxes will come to 33.0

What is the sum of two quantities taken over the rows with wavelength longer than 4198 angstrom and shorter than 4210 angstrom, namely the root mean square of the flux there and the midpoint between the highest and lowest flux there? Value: 35.2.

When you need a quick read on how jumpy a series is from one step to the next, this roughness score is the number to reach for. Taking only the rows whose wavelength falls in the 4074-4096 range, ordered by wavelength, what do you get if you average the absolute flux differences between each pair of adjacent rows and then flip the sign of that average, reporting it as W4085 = -0.383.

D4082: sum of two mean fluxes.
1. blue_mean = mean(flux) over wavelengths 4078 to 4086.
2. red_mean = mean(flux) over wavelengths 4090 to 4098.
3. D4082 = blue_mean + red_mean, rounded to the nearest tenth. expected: 35.0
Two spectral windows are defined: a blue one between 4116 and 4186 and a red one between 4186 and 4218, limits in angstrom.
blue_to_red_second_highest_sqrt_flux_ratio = 0.98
